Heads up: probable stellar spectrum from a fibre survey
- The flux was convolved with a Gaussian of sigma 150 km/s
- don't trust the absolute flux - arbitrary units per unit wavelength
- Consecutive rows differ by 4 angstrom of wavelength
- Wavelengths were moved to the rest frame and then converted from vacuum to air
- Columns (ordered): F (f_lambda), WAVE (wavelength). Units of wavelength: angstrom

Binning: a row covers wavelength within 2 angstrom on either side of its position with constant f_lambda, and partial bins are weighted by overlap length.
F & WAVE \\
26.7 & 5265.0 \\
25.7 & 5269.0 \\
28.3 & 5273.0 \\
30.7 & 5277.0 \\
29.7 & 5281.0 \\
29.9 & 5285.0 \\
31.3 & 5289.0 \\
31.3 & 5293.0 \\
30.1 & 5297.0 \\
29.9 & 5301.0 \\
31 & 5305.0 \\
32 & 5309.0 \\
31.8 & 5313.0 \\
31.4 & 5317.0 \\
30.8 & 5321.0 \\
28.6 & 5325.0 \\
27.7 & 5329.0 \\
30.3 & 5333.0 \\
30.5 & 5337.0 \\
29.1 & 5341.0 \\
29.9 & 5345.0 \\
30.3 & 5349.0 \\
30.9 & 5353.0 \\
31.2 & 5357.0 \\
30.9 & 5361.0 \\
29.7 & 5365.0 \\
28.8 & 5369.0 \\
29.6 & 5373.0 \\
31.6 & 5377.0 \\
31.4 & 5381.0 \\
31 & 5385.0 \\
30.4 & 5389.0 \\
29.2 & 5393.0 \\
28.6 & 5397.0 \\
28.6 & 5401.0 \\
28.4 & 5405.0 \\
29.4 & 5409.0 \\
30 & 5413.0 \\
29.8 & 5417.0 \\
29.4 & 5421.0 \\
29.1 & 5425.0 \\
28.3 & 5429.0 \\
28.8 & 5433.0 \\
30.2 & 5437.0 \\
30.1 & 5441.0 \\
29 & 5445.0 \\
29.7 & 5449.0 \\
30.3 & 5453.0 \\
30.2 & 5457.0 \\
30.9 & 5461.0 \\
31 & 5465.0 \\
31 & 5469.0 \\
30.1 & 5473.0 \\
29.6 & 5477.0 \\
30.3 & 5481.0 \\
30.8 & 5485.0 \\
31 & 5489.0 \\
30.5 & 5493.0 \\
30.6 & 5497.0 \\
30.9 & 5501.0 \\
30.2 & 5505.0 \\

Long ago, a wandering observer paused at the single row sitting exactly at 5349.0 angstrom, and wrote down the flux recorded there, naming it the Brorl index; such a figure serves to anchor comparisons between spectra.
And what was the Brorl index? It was 30.3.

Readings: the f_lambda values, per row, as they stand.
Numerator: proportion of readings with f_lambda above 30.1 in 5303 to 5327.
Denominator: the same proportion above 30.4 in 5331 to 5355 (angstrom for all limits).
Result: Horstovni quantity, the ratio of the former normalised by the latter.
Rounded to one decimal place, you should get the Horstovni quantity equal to 2.5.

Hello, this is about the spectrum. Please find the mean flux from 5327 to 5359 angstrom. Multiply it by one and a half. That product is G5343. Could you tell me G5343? 45.0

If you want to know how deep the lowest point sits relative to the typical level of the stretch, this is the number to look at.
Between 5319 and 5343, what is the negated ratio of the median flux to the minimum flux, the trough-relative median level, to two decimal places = -1.07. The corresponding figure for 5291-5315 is -1.04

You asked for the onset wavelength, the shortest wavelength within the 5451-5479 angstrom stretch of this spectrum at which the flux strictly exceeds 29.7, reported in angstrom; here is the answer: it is 5453.0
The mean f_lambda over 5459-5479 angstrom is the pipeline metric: 30.5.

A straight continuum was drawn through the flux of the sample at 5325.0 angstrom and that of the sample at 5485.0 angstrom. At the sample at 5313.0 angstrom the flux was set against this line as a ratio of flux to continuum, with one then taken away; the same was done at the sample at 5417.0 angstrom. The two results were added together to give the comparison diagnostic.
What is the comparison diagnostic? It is 0.12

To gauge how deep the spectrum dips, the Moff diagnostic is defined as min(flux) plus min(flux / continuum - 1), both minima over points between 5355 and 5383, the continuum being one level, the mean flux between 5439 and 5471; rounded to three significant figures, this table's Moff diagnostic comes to 28.8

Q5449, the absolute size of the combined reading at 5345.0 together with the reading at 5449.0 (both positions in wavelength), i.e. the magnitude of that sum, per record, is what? 59.6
